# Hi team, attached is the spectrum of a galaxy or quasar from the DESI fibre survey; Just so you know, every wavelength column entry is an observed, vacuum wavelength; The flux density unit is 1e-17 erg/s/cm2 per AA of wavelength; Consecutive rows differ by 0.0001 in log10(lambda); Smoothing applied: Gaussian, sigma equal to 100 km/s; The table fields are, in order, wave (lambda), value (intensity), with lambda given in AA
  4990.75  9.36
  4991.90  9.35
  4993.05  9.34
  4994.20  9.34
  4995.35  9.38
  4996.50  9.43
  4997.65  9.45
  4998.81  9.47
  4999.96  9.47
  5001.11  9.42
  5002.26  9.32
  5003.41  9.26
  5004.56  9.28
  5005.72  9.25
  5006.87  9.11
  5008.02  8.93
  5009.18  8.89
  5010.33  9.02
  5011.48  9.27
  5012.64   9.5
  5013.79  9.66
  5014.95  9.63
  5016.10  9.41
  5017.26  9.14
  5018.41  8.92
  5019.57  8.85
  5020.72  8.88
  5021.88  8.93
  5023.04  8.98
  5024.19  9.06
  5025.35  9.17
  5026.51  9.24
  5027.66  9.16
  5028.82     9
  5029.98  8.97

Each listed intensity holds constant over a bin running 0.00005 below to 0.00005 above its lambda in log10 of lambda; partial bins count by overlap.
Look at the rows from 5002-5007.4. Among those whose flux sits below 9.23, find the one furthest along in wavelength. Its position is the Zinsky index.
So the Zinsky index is 5006.87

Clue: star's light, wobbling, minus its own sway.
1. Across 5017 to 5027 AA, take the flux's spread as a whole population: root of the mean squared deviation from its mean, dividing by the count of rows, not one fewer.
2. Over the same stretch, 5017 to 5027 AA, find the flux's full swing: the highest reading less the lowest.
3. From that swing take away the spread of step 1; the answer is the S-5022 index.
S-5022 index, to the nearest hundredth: 0.26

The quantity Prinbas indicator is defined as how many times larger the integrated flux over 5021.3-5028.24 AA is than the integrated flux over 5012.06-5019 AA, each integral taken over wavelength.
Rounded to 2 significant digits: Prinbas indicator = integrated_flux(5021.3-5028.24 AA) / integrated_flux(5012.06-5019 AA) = 0.97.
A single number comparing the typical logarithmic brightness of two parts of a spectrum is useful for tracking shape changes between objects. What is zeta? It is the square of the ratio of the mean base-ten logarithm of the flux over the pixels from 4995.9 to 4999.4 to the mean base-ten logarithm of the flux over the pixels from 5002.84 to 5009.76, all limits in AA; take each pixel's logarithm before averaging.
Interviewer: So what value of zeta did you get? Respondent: 1.03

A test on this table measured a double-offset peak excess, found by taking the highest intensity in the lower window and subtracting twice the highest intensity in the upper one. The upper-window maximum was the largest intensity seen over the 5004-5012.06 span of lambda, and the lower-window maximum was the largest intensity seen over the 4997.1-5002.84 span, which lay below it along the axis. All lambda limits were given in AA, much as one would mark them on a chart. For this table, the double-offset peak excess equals -9.1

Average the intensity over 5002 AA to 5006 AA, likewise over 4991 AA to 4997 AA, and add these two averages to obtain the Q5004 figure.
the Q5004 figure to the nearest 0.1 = 18.6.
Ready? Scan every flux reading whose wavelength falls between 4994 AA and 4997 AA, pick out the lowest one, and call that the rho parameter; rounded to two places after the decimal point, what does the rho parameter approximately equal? 9.34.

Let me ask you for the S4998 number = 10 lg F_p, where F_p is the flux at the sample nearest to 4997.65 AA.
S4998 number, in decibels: 9.75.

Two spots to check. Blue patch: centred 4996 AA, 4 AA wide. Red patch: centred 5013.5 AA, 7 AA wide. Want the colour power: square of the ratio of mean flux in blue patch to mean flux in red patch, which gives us 1.00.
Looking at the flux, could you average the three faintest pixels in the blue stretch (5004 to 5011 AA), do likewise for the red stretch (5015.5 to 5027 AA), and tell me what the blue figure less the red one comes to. 0.063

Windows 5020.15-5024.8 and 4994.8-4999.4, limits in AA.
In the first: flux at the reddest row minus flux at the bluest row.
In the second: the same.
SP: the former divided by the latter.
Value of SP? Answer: 2.0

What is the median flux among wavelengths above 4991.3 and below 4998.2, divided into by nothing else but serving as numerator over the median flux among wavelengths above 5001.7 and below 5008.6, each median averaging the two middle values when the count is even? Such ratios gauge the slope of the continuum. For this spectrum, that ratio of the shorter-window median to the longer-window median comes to 1.01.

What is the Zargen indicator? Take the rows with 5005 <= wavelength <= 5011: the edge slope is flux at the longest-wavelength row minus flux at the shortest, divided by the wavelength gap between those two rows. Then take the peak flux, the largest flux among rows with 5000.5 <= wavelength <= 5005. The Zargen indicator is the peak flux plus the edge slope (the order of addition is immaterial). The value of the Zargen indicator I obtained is 9.37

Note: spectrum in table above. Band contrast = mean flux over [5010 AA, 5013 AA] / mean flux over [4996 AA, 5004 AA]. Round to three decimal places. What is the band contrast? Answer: 0.985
